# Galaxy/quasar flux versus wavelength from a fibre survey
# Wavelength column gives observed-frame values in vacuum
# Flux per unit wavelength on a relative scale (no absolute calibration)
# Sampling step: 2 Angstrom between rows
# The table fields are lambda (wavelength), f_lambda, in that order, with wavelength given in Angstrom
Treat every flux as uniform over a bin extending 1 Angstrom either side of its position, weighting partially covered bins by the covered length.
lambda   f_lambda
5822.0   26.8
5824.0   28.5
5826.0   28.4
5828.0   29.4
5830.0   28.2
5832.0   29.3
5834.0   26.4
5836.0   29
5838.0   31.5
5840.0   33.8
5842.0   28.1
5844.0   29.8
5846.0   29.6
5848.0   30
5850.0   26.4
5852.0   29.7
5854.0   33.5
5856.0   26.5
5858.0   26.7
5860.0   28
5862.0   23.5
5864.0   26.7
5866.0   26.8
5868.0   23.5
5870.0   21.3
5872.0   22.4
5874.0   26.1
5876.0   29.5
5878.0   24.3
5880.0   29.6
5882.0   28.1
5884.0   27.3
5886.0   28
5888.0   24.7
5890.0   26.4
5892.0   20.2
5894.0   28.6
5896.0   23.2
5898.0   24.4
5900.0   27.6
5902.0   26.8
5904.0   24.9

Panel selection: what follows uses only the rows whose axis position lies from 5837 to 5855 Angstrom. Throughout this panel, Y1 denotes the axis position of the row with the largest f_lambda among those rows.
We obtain 5840.0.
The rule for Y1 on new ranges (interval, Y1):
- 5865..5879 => 5876.0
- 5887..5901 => 5894.0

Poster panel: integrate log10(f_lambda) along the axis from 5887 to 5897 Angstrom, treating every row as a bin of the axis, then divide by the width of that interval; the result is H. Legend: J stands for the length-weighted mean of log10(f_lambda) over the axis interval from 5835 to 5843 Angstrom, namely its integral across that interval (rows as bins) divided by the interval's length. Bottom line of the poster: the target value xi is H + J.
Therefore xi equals 2.87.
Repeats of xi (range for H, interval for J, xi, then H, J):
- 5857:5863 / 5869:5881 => 2.82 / 1.41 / 1.40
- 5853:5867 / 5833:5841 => 2.91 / 1.44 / 1.48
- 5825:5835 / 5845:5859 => 2.91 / 1.45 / 1.46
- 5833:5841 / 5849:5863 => 2.92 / 1.48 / 1.44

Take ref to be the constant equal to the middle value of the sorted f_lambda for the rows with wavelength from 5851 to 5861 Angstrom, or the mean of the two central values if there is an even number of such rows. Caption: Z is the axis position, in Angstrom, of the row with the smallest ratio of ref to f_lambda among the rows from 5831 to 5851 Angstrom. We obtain 5840.0 Angstrom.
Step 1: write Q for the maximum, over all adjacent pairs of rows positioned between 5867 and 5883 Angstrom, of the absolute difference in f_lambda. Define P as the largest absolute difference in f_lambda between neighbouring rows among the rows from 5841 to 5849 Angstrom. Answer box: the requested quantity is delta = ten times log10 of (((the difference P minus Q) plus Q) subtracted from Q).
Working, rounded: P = 1.7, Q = 5.30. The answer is 5.6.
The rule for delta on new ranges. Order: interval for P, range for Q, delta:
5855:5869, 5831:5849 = 0.8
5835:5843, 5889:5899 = 4.3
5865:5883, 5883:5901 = 4.9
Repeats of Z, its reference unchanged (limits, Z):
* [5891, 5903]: 5894.0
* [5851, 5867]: 5854.0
